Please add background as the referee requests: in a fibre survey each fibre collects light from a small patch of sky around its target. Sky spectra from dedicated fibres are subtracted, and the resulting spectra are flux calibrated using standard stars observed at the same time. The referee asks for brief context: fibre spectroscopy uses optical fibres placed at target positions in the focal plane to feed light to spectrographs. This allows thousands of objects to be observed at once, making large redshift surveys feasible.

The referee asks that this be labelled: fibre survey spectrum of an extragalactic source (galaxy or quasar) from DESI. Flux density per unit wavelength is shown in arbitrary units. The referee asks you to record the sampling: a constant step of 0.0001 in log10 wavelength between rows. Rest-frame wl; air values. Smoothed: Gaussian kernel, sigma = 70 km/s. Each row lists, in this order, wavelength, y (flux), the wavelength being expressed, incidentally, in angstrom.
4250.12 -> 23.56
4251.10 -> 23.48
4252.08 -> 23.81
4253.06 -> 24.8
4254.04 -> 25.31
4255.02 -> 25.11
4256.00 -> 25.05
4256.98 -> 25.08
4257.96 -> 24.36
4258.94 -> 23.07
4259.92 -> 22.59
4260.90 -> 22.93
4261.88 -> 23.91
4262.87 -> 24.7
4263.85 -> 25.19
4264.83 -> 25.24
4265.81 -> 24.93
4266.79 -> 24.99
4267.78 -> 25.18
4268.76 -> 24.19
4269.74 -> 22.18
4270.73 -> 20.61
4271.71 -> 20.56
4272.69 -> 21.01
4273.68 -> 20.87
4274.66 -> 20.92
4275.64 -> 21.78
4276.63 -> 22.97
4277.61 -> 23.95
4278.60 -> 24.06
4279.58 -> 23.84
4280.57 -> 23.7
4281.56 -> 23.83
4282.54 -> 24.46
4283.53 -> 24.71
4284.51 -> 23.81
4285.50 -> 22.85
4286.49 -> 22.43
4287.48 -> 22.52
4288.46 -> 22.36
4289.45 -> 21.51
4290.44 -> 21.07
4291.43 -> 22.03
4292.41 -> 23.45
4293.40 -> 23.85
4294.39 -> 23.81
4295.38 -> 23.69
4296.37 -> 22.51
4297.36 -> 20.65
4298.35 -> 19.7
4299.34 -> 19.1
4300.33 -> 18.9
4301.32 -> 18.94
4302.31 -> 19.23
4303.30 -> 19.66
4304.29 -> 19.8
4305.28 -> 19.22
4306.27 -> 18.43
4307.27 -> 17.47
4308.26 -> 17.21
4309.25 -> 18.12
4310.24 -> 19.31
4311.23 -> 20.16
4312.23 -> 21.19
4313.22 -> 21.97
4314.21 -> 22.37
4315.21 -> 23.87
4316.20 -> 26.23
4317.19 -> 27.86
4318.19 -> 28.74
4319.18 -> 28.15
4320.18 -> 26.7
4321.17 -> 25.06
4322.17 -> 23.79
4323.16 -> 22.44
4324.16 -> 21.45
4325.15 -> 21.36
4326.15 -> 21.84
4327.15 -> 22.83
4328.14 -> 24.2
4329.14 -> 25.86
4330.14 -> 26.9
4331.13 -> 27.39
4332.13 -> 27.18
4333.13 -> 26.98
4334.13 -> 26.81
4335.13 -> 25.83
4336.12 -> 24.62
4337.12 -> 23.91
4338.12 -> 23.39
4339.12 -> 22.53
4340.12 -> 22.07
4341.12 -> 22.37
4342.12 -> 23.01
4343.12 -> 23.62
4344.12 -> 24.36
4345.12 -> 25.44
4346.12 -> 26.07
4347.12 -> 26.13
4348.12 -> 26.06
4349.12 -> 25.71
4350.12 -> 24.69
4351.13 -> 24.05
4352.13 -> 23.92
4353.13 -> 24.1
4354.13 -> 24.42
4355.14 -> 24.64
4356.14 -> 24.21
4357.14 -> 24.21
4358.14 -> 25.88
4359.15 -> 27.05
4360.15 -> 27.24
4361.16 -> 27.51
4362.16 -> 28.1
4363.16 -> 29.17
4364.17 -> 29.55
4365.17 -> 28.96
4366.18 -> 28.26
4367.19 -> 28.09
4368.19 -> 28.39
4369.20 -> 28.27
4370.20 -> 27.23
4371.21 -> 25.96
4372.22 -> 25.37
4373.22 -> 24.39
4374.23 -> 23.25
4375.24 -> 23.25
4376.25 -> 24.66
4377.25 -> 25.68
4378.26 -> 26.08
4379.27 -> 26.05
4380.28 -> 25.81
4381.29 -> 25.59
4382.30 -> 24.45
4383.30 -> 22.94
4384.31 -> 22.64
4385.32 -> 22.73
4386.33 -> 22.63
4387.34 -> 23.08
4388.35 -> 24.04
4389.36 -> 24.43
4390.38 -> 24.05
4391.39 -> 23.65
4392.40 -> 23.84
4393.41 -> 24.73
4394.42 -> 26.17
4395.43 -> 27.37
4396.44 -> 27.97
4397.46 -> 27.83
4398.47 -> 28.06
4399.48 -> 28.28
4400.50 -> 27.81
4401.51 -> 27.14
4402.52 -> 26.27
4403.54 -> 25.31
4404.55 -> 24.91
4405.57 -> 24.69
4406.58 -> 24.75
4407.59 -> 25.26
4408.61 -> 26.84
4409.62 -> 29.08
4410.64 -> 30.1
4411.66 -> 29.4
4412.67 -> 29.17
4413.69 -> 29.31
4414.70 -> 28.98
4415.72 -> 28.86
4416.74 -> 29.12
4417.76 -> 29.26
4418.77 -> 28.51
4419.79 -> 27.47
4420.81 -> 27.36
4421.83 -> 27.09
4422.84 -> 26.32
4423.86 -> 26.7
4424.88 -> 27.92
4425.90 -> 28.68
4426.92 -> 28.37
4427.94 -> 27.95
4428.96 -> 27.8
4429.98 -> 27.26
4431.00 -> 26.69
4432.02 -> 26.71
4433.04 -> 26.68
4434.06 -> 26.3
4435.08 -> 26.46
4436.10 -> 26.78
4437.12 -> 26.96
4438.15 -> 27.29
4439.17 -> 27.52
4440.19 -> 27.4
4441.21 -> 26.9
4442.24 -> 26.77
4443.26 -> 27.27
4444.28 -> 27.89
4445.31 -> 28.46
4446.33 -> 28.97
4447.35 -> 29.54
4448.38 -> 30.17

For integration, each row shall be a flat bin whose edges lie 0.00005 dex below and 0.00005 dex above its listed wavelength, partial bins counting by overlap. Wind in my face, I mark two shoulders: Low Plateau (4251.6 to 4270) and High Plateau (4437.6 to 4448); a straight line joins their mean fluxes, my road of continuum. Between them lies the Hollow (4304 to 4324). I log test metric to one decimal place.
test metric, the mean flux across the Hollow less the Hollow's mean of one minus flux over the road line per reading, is 22.3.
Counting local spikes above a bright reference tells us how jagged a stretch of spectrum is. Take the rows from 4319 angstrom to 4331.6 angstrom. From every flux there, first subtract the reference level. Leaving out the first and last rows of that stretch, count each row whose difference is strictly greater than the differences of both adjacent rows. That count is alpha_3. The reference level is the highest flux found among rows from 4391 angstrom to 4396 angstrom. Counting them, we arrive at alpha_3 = 0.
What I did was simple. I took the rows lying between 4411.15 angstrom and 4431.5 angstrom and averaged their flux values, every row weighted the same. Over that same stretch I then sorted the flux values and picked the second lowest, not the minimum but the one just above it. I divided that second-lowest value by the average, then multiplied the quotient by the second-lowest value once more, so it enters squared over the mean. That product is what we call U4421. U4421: 25.3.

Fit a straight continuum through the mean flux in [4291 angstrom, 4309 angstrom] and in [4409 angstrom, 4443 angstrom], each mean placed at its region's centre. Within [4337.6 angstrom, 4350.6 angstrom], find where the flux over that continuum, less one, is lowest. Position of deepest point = 4340.12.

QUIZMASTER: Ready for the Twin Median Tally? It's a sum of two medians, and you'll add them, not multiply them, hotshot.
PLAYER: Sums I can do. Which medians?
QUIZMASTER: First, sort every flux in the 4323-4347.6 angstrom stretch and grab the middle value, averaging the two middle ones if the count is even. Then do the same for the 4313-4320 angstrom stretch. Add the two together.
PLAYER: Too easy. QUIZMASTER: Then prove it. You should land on 50.4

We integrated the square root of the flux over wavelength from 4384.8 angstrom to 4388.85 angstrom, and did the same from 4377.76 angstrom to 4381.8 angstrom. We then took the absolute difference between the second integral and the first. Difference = 1.1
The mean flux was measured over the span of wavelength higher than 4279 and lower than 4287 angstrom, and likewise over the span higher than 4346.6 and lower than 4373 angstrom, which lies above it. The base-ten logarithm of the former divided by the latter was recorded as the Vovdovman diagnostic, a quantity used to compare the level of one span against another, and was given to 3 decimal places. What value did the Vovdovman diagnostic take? -0.047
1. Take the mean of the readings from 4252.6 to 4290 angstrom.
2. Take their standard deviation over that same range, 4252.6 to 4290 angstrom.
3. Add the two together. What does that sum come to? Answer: 24.9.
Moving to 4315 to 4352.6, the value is 26.8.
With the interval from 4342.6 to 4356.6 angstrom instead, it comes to 25.7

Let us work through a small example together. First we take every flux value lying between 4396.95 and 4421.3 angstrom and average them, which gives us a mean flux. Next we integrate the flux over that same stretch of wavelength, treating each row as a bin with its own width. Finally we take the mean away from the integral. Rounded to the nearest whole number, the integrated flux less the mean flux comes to 646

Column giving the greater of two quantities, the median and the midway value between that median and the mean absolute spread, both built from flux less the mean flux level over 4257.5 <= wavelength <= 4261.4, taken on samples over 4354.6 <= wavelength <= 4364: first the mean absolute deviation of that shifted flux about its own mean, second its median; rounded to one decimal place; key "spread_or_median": 3.8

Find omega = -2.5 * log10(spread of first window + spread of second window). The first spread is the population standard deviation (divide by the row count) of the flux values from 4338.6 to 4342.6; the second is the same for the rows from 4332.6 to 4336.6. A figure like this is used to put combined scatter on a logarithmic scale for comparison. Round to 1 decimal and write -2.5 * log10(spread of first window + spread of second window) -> -0.3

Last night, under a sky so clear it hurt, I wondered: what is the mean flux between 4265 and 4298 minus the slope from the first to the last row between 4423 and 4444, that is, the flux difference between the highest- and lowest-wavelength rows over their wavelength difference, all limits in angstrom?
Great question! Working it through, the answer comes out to 22.9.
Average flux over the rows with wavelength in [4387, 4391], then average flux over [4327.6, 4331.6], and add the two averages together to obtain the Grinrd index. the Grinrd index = 50.0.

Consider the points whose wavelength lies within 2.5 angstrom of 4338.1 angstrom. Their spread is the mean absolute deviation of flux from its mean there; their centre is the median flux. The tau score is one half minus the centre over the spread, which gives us -29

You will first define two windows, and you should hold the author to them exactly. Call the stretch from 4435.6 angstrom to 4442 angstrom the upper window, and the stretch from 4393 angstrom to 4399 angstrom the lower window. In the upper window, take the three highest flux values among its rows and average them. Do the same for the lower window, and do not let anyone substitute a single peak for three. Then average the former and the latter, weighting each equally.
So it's 27.7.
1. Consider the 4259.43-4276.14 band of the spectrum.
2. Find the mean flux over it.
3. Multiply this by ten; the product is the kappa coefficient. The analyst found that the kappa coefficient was 230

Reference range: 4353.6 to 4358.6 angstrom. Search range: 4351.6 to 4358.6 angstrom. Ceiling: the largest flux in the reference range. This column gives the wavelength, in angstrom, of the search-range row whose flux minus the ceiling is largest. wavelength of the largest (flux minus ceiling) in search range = 4358.14 angstrom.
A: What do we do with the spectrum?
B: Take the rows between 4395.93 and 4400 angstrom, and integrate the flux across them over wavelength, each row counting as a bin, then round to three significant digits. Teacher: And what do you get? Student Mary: 114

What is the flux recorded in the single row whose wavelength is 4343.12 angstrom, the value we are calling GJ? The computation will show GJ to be 23.62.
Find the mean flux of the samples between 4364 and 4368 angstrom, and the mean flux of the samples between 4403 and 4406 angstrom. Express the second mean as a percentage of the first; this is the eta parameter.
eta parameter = 87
